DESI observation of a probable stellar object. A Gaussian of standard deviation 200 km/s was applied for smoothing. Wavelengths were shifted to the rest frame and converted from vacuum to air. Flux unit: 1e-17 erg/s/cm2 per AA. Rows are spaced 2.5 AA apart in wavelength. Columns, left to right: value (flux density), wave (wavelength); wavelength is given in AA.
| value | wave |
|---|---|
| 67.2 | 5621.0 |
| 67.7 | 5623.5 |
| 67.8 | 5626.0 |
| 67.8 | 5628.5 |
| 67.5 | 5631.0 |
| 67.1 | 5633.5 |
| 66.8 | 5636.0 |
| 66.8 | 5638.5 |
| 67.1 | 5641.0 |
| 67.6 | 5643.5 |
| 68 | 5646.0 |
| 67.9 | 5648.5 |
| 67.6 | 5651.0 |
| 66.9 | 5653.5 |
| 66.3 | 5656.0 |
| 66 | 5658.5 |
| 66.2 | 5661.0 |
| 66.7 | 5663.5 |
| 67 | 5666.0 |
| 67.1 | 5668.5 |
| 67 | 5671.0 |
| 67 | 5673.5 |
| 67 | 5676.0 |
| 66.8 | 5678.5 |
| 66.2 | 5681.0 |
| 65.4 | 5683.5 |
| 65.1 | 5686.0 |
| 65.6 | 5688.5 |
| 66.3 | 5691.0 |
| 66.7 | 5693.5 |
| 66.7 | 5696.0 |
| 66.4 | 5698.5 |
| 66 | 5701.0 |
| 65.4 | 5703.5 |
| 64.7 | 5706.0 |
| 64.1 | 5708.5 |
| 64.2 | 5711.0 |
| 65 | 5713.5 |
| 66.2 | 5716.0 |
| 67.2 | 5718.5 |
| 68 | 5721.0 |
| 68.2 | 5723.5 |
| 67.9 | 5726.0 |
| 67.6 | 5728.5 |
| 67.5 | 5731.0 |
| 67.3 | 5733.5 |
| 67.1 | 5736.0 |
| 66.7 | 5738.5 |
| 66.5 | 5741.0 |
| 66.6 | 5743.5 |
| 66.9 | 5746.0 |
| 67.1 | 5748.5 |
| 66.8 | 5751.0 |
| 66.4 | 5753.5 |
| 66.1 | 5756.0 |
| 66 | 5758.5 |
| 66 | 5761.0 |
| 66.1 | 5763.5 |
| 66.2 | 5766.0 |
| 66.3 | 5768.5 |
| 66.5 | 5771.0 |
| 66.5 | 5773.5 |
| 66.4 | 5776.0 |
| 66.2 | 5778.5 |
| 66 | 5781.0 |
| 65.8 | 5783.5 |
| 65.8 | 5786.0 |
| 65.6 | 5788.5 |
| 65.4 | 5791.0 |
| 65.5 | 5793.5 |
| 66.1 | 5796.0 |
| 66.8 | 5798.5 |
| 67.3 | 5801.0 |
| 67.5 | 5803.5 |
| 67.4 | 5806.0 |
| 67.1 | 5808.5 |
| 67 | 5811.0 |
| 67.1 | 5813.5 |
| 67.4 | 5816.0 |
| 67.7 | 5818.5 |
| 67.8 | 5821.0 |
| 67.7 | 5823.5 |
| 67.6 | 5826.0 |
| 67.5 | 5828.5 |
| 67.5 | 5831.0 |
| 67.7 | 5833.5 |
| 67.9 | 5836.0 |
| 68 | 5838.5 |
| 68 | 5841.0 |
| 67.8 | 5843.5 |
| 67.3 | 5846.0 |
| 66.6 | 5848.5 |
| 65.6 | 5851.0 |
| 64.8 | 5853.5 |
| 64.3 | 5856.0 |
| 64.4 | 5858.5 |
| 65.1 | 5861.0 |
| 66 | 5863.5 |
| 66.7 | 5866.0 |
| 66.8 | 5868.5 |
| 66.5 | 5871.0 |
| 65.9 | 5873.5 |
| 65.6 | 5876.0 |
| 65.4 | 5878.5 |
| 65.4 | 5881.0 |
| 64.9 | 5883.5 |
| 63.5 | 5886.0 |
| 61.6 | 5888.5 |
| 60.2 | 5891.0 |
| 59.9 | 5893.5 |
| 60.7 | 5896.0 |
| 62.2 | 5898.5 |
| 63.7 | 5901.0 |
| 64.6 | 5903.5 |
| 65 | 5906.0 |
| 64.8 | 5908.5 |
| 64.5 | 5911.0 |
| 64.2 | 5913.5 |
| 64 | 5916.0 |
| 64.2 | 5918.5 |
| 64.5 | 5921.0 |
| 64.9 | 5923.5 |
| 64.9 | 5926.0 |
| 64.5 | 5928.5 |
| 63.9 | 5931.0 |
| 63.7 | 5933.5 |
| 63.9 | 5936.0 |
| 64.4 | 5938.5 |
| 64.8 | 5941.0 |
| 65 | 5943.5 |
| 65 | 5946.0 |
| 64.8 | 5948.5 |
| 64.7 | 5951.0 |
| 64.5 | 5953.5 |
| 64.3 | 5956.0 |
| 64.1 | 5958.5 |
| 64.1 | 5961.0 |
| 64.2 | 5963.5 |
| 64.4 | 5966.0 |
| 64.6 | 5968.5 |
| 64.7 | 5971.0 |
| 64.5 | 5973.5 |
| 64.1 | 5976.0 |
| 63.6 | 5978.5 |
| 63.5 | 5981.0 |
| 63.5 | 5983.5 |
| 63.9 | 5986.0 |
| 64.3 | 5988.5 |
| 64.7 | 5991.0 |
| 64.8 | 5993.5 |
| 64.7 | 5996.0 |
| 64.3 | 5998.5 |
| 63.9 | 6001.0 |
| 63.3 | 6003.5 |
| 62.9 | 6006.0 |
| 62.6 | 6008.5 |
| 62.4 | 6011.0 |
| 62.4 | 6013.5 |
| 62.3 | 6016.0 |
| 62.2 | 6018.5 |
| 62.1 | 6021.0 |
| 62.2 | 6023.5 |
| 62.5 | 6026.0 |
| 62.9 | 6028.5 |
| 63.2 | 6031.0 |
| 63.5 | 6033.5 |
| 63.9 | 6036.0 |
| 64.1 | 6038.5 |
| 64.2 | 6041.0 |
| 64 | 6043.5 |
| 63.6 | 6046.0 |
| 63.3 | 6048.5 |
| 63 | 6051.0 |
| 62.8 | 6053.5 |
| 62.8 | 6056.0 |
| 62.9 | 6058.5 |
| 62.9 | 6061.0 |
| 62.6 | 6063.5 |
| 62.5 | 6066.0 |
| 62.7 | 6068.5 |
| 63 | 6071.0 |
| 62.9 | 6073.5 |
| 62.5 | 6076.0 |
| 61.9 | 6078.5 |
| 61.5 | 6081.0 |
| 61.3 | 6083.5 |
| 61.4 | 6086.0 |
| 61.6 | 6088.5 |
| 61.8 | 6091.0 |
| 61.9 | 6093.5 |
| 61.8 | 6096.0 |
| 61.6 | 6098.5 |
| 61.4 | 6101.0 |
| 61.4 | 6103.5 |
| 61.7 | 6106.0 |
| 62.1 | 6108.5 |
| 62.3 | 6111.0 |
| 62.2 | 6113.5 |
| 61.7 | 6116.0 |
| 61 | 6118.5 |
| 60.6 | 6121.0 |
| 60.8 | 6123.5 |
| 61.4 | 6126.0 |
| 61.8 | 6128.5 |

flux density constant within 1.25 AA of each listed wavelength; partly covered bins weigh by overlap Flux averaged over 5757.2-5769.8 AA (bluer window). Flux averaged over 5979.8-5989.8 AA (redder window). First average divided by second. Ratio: 1.04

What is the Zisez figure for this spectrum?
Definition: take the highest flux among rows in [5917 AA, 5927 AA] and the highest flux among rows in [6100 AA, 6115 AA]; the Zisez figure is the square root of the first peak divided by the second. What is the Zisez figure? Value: 1.02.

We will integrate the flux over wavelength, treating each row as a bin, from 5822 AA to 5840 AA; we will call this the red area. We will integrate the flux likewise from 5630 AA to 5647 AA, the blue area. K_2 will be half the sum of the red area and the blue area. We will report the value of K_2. 1181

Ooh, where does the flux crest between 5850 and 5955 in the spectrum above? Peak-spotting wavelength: 5868.5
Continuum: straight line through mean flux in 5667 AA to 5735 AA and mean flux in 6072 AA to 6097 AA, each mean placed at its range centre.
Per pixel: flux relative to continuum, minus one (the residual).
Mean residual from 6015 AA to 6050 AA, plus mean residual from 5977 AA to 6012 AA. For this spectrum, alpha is 0.024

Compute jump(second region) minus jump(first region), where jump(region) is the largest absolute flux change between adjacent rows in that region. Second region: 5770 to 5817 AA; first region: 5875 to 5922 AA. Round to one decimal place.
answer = -1.2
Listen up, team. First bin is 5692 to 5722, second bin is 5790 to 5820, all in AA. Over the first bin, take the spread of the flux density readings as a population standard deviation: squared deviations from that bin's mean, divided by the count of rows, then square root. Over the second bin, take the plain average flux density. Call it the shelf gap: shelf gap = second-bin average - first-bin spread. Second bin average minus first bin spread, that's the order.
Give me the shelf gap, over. 65.7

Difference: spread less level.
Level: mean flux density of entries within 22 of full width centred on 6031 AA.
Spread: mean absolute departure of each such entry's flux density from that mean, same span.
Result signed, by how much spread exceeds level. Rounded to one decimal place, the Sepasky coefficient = -62.5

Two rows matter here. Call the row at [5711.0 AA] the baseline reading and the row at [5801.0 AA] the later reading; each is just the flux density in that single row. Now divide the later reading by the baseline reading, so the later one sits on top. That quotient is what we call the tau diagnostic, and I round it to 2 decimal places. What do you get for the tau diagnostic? 1.05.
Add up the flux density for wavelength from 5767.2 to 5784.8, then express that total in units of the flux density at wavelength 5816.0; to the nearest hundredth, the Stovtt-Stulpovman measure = 6.88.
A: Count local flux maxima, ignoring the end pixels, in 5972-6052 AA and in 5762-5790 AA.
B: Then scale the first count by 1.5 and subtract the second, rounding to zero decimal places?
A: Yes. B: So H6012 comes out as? 3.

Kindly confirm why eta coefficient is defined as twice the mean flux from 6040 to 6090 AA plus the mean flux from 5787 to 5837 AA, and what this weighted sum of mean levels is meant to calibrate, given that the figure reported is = 192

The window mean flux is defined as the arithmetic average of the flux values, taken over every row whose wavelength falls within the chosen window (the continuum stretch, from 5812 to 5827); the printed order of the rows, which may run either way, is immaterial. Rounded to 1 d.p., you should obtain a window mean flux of 67.5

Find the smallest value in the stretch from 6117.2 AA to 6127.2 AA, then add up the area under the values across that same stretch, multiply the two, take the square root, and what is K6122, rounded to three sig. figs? 192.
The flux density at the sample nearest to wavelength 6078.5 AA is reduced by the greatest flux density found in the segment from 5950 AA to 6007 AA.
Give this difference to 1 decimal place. -2.9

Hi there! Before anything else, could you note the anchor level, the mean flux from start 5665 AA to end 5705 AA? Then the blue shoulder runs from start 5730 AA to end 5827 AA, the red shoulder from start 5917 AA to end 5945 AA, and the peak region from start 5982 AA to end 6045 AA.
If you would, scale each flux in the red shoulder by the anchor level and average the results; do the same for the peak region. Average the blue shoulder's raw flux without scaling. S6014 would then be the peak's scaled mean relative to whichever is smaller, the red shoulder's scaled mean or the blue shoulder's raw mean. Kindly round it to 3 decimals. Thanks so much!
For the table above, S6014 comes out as 0.984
